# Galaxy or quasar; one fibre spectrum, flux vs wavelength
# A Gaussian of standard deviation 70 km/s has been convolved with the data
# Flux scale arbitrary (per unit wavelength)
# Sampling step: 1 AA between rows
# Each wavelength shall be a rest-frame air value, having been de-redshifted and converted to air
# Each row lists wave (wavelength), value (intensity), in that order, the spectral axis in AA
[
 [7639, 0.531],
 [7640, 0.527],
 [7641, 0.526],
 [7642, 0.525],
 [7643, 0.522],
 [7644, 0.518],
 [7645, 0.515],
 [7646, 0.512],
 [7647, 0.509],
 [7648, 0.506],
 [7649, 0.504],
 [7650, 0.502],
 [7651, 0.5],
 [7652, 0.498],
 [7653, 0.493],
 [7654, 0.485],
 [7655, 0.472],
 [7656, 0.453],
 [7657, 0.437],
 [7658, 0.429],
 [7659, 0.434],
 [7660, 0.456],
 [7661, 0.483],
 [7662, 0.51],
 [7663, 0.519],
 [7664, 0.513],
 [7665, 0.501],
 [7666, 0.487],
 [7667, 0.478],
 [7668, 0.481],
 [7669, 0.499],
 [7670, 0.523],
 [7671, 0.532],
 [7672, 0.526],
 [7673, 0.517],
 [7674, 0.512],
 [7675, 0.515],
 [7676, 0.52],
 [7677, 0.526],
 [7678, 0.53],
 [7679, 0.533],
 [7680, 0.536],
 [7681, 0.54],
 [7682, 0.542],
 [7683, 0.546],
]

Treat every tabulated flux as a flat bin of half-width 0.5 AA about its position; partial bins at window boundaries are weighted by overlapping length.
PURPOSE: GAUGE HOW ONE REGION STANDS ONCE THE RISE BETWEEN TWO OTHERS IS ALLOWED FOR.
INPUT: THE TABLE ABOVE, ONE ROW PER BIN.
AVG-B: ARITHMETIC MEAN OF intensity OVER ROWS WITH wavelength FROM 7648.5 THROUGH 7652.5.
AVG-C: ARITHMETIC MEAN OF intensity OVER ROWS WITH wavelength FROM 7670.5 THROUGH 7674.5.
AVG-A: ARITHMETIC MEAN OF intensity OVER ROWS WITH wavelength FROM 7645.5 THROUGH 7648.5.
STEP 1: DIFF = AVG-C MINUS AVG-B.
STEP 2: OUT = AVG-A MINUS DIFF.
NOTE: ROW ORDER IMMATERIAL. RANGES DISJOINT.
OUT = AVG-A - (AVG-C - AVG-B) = 0.49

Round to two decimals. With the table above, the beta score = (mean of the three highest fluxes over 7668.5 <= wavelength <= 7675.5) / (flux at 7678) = 0.99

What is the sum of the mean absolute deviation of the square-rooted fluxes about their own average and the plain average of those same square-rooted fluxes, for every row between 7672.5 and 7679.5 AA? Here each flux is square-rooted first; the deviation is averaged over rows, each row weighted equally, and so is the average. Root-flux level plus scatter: 0.727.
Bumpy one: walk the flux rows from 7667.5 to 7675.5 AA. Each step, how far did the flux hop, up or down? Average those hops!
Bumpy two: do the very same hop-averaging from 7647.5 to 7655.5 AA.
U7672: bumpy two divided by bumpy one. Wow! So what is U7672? 0.46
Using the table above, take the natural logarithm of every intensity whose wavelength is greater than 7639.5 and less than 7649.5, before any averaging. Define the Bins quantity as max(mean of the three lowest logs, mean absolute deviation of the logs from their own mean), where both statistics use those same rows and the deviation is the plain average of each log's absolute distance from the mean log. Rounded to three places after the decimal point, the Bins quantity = 0.014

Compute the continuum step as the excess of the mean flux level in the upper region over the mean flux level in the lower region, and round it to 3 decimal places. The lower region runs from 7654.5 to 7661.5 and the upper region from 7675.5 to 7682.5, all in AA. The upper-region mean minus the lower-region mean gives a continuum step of 0.080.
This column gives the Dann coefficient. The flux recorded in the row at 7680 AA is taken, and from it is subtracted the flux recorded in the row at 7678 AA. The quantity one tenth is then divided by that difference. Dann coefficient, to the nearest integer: 17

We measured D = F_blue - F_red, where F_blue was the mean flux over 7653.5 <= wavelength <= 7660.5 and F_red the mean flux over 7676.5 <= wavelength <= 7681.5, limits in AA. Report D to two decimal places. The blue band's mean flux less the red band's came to -0.08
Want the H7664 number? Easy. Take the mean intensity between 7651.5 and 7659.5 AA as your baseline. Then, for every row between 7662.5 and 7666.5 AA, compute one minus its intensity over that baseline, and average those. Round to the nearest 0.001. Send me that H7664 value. -0.092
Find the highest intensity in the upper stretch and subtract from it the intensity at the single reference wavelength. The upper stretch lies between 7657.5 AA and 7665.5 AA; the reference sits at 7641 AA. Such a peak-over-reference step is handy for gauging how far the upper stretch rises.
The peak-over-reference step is -0.01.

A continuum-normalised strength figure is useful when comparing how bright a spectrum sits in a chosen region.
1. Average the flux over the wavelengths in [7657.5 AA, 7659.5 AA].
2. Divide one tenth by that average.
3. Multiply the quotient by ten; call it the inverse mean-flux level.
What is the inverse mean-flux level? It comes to 2.32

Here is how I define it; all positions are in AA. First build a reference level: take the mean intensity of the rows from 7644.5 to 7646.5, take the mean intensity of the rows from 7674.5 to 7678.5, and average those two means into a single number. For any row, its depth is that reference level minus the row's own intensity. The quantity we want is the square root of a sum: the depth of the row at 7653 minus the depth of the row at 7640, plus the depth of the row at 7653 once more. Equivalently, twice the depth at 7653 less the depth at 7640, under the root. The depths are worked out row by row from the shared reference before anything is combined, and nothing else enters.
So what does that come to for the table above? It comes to 0.24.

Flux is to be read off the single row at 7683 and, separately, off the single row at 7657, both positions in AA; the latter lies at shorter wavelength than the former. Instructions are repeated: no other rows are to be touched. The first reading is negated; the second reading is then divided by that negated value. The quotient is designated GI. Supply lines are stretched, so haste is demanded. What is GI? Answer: -0.80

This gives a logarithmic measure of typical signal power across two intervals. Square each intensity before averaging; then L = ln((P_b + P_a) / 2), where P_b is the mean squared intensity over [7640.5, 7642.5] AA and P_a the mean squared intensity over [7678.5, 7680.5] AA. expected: -1.27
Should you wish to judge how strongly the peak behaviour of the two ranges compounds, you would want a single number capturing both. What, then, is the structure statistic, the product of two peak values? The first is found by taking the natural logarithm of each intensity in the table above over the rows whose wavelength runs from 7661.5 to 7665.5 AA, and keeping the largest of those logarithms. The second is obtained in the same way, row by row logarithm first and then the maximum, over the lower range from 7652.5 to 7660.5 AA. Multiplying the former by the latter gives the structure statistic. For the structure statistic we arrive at 0.464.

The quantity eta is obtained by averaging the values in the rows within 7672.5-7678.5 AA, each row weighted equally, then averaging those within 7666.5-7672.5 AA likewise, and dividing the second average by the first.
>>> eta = 0.97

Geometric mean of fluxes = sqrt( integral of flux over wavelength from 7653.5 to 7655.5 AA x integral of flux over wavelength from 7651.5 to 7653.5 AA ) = 0.97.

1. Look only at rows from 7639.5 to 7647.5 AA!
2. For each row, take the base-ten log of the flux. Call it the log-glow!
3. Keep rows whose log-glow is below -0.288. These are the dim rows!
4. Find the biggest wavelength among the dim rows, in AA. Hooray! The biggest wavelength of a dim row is 7647 AA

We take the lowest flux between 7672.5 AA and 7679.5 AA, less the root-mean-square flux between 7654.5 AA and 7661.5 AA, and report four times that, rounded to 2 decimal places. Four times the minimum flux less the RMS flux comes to 0.24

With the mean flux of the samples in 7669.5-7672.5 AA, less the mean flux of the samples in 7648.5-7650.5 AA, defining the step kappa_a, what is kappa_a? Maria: 0.02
